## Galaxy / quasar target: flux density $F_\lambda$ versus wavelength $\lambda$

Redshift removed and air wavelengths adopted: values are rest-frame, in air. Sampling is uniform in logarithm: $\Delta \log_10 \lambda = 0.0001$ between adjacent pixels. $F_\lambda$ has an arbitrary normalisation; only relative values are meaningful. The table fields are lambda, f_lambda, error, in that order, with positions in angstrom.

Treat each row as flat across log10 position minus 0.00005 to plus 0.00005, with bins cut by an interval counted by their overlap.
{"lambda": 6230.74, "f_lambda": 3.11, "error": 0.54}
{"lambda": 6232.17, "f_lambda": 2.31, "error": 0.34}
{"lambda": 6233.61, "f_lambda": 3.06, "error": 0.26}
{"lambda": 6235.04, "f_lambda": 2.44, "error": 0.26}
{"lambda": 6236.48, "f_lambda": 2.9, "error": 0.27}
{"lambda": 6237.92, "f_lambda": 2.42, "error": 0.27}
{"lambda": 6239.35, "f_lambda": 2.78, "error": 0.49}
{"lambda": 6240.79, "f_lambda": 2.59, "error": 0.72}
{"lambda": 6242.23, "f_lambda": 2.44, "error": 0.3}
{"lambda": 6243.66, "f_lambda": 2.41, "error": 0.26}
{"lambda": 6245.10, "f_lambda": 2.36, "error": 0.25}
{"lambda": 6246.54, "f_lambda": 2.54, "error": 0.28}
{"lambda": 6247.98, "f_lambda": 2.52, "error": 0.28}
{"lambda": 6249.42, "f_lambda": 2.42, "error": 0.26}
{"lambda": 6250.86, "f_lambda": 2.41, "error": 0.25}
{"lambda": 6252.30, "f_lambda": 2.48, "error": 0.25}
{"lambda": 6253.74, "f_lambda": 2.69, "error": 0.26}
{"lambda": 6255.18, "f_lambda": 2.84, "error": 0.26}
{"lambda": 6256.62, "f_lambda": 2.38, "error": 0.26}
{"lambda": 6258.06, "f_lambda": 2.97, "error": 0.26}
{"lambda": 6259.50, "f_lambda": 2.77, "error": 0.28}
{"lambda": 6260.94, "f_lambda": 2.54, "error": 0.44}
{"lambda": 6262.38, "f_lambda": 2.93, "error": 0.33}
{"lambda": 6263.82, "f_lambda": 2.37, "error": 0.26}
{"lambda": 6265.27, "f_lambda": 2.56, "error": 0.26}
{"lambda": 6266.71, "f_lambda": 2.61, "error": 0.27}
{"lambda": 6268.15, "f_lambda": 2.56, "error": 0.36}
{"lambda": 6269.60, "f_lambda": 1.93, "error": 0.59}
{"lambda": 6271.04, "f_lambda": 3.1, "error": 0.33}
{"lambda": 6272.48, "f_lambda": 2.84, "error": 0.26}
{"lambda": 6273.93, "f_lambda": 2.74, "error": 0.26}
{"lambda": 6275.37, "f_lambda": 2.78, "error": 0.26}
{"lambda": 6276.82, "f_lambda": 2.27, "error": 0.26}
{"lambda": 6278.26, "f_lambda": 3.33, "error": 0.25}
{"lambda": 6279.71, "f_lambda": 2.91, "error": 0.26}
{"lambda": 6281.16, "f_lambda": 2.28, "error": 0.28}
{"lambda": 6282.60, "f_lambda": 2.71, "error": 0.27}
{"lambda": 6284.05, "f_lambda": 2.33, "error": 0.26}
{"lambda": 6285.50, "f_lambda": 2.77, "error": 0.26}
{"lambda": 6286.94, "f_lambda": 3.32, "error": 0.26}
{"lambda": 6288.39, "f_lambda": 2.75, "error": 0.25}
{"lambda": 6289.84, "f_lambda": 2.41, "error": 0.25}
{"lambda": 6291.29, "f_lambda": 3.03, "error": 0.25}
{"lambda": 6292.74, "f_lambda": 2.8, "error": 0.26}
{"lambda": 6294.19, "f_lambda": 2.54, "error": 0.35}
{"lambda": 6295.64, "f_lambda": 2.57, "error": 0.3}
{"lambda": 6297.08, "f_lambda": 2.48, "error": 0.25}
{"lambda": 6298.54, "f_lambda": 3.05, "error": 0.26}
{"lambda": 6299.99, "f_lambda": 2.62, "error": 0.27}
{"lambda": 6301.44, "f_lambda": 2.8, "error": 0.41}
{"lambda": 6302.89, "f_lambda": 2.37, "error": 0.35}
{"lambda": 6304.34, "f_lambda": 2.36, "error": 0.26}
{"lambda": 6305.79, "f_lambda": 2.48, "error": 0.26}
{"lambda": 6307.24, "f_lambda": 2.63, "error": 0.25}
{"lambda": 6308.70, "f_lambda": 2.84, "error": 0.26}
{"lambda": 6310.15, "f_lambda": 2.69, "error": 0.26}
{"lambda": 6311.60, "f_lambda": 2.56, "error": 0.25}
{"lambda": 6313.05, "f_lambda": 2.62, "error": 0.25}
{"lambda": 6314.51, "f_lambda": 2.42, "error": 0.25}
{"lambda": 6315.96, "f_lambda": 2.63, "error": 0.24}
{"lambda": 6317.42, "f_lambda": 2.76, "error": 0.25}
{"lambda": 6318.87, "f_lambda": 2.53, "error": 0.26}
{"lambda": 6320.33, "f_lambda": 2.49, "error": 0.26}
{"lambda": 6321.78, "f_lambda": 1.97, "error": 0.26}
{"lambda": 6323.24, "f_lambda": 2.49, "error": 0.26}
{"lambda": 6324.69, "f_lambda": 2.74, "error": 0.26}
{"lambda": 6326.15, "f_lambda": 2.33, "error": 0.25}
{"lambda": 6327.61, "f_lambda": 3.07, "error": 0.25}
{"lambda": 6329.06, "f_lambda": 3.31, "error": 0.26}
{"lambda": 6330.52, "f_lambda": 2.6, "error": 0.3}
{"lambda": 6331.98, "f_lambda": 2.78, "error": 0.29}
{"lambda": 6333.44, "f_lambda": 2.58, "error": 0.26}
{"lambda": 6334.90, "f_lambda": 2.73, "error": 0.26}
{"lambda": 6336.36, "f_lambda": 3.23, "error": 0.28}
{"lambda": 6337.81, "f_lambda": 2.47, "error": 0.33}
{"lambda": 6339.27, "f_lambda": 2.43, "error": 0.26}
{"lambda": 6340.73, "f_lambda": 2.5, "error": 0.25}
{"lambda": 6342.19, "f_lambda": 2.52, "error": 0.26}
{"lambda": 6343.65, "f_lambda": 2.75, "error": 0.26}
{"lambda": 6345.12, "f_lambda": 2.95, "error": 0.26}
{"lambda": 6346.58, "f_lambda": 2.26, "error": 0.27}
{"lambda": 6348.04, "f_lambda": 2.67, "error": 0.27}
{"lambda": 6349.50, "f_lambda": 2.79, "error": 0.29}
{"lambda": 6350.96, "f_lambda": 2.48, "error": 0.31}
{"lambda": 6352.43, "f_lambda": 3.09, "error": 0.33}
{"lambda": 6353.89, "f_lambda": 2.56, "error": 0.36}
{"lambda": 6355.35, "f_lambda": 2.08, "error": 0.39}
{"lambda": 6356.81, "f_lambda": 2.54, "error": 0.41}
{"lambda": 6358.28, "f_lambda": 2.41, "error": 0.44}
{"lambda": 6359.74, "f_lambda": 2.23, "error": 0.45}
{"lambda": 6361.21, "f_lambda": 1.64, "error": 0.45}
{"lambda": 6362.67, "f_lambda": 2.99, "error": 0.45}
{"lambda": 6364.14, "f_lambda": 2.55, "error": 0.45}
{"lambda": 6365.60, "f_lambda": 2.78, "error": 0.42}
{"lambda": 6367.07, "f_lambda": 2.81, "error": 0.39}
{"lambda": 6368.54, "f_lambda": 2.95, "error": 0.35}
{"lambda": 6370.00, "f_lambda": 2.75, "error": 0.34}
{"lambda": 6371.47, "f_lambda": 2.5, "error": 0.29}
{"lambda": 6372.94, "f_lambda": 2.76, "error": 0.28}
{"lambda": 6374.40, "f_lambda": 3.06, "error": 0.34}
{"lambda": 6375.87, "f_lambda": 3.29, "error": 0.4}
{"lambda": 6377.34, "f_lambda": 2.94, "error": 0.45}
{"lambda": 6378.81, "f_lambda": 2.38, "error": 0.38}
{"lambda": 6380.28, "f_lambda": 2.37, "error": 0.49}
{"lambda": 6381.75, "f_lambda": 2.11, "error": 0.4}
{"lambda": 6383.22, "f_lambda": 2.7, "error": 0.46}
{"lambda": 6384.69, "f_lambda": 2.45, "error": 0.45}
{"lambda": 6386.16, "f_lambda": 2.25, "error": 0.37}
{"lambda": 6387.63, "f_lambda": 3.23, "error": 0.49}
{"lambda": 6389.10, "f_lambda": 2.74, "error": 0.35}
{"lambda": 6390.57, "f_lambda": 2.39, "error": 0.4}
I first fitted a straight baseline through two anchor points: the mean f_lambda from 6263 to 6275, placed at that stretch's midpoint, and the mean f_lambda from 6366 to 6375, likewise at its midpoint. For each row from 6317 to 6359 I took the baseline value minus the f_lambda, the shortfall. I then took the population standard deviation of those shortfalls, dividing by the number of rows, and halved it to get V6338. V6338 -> 0.15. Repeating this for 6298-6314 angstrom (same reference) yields 0.10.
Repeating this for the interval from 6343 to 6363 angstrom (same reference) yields 0.19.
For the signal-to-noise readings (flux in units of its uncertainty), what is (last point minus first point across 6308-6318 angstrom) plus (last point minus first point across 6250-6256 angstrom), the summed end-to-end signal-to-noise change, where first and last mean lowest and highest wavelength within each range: 1.4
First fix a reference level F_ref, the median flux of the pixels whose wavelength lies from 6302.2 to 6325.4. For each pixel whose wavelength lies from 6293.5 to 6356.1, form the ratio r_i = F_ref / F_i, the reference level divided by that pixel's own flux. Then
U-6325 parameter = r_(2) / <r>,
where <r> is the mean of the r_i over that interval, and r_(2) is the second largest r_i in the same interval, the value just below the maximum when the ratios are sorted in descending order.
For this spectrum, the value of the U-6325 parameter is 1.25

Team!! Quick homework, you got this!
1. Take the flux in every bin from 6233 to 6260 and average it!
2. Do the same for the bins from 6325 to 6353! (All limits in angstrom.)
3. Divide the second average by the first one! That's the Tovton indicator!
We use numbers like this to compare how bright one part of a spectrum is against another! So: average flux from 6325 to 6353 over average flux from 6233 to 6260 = 1.04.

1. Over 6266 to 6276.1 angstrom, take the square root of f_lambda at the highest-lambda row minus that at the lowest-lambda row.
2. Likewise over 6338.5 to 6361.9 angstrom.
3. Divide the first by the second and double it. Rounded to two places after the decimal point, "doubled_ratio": -0.37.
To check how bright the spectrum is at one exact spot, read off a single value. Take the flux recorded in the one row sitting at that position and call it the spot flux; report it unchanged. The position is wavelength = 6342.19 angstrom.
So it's 2.52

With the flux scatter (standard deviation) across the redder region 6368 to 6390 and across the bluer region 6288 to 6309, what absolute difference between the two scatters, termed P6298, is 0.13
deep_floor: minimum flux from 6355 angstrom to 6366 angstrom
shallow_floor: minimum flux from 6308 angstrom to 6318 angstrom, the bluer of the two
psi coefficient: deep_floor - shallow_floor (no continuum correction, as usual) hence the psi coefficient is -0.78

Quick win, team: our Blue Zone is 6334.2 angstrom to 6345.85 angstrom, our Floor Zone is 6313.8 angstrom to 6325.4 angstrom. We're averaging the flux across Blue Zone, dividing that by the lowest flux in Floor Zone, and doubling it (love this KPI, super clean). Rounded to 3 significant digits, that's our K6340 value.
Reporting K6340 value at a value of 2.74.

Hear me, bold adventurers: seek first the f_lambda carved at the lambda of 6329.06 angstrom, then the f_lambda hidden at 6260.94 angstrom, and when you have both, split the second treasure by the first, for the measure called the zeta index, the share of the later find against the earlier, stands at 0.77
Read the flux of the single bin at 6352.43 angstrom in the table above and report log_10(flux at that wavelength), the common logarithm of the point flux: 0.49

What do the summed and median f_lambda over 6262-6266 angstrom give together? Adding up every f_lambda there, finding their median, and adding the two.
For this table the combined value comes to 10.4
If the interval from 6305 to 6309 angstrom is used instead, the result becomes 10.6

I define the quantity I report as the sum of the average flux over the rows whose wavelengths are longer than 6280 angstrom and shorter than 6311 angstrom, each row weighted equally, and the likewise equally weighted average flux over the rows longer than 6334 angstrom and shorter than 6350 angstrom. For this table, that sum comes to 5.32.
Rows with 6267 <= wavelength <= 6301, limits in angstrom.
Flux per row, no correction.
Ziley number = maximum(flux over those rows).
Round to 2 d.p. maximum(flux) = 3.33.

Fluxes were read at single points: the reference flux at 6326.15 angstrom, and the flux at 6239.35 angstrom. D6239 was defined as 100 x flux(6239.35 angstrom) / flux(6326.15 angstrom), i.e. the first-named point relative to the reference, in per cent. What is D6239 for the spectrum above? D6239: 119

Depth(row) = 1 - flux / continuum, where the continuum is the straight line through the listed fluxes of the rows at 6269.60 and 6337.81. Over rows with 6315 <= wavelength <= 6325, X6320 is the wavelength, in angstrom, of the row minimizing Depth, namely 6317.42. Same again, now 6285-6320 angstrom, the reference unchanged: 6286.94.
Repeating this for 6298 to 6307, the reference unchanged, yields 6298.54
